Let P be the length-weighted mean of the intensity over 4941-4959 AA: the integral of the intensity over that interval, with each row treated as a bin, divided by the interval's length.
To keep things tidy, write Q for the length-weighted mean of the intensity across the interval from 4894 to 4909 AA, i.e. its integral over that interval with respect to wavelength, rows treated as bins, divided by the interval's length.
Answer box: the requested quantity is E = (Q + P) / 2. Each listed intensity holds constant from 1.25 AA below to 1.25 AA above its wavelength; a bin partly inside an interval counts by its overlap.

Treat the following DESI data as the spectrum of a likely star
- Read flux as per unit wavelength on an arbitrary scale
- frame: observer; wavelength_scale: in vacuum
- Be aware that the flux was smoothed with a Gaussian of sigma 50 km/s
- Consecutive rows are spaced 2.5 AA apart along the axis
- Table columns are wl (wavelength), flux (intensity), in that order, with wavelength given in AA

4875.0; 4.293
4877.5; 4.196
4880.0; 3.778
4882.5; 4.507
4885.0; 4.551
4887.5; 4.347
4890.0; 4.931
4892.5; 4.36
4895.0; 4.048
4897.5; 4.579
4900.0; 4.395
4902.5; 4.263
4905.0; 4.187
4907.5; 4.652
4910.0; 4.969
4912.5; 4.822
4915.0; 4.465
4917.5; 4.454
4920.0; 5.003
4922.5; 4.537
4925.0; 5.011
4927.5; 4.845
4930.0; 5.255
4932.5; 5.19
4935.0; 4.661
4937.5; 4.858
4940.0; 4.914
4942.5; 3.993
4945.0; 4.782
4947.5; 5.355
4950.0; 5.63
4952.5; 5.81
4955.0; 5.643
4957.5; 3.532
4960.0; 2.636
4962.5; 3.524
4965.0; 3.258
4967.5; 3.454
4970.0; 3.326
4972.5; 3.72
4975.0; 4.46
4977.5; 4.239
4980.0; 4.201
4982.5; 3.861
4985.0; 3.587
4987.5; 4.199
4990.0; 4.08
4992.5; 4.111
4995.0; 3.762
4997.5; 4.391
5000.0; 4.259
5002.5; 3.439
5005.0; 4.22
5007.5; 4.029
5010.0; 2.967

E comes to 4.6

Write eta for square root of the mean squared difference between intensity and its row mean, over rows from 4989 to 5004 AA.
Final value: 0.32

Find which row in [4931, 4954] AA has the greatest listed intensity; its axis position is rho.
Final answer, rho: 4952.5 AA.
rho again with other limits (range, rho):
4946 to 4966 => 4952.5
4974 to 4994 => 4975.0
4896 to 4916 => 4910.0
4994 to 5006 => 4997.5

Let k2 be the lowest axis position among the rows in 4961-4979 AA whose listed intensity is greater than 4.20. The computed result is 4975.0 AA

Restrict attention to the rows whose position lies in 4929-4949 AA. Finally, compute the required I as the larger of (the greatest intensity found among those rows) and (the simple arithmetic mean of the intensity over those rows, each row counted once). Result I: 5.4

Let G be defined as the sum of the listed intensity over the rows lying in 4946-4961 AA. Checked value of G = 28.6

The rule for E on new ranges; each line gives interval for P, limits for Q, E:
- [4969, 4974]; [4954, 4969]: 3.6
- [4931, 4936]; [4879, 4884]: 4.6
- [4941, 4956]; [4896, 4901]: 4.8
